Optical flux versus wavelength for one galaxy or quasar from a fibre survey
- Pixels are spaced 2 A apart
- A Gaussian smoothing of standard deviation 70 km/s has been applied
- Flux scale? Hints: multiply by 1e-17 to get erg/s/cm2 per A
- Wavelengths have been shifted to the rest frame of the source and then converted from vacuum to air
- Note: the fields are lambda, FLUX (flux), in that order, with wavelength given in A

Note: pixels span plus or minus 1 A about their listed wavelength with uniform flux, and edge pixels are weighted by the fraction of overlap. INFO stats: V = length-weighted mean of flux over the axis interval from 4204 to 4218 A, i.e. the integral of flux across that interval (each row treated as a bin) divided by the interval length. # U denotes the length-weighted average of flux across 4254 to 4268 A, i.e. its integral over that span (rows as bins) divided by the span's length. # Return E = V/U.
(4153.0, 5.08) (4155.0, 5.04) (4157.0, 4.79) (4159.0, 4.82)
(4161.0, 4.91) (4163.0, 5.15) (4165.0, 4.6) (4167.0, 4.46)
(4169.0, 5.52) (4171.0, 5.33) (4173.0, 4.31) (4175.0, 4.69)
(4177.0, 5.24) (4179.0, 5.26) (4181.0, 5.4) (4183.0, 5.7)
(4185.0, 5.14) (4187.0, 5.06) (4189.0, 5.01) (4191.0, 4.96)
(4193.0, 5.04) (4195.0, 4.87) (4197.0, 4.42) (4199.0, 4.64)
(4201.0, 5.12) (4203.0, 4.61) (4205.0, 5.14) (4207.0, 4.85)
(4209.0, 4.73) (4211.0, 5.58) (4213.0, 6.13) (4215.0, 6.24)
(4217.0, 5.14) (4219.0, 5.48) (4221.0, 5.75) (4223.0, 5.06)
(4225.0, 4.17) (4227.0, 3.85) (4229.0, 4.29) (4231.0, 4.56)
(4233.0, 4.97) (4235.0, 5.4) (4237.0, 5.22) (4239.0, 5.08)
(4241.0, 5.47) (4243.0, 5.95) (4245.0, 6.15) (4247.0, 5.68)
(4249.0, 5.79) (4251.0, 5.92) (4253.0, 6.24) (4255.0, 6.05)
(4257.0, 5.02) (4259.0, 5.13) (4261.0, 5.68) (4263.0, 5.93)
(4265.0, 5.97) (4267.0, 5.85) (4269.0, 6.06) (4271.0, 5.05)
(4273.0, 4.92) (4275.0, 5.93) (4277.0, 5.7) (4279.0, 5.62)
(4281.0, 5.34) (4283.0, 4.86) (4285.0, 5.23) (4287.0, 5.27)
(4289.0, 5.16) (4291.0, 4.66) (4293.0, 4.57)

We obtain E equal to 0.95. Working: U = 5.66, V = 5.40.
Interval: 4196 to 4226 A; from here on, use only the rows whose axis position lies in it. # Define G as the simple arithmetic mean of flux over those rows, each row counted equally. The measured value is 5.14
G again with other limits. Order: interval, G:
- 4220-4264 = 5.33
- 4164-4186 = 5.06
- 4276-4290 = 5.31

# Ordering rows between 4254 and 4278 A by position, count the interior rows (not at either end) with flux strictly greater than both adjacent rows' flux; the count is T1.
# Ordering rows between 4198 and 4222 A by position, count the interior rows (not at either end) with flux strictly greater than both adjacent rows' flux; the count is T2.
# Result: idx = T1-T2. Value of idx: 0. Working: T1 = 3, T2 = 3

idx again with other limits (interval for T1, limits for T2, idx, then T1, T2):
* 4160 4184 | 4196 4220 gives -1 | 2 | 3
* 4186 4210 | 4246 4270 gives 1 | 3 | 2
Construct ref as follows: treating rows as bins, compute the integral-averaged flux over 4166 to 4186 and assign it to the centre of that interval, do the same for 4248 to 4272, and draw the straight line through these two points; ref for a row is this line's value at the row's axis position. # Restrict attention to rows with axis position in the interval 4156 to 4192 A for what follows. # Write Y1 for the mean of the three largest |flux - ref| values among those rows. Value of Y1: 0.6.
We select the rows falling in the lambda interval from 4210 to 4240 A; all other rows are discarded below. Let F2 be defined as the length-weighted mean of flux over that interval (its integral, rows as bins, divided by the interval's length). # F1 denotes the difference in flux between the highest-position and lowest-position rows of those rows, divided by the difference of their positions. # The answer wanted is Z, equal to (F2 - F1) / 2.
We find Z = 2.57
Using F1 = -0.018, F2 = 5.13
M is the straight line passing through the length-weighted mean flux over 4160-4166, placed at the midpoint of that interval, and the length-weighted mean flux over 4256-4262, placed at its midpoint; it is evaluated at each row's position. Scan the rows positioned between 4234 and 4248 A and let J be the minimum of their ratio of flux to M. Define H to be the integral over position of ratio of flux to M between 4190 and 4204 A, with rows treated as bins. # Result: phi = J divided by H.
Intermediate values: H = 13.4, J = 0.98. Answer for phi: 0.073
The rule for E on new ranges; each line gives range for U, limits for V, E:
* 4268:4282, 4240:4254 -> 1.07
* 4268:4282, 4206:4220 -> 0.99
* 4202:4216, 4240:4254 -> 1.11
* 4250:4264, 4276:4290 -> 0.93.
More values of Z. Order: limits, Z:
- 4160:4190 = 2.52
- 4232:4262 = 2.78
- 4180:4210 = 2.50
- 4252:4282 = 2.83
